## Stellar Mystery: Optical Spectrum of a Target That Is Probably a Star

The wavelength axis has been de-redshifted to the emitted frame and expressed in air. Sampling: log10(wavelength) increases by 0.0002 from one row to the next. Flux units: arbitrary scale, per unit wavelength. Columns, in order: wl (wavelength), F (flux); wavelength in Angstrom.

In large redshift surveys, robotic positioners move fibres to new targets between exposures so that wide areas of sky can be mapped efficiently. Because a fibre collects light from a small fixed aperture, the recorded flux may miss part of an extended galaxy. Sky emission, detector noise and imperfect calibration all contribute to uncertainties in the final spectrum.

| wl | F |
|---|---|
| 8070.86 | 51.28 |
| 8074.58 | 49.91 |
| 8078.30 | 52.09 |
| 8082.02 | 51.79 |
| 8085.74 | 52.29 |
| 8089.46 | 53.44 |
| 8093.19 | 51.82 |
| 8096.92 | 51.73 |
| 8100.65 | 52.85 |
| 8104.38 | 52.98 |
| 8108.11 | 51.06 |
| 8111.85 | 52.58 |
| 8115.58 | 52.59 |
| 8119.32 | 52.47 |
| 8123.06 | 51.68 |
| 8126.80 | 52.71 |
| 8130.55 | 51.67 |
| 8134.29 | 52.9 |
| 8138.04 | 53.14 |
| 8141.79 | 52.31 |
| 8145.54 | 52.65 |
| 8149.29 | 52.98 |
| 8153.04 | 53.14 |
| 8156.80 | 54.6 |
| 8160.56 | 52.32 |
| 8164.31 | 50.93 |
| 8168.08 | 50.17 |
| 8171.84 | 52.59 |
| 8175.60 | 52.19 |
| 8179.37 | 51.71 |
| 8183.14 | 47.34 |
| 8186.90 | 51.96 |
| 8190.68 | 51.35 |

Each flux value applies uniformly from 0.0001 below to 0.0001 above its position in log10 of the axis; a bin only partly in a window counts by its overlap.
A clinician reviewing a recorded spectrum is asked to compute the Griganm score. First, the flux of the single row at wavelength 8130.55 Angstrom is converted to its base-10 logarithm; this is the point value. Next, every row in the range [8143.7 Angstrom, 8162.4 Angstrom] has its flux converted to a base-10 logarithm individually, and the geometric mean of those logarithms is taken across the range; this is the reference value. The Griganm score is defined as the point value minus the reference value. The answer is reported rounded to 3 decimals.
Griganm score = -0.012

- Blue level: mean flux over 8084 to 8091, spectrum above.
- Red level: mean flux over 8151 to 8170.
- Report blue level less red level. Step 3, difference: 0.6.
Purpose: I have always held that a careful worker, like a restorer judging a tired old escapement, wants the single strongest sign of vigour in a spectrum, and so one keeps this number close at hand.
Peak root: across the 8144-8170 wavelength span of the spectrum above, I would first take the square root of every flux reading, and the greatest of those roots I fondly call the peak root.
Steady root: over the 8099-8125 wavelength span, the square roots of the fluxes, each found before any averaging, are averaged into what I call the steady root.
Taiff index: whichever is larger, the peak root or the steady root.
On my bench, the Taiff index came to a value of 7.39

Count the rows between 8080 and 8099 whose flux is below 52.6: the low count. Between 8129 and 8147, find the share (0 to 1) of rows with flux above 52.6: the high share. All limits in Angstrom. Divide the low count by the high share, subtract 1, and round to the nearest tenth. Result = 5.7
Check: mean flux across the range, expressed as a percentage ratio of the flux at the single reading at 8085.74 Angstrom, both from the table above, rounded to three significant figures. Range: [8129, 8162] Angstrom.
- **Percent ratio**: 101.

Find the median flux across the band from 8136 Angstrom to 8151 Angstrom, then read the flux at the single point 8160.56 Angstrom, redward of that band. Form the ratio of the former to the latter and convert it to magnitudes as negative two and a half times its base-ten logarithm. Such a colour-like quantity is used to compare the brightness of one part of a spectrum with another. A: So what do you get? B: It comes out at -0.010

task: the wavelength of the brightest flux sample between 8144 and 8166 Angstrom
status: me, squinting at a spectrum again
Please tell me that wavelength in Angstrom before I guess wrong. 8156.80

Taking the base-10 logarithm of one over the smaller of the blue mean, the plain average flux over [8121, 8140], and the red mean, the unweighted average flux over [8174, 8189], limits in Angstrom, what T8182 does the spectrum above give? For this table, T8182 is -1.706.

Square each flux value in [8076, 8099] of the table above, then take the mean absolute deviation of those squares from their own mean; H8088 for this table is 47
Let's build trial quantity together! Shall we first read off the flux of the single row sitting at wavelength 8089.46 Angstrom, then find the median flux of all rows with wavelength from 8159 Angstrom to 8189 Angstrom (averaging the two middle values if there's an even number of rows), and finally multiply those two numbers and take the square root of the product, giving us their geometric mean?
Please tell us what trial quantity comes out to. 52.6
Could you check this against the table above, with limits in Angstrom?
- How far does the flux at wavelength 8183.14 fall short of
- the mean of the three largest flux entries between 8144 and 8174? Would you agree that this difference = 6.2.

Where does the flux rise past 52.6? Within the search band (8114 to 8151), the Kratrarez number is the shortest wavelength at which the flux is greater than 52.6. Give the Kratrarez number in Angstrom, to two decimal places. 8126.80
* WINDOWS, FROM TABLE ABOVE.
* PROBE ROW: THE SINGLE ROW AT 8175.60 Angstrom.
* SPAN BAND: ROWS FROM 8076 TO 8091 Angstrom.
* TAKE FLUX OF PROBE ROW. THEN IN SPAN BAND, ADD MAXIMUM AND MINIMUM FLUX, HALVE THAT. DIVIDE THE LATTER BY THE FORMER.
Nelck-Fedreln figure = 1.01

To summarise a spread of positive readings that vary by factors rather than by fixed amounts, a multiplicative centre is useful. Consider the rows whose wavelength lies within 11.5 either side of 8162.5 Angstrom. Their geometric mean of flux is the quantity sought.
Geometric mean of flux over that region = 52.3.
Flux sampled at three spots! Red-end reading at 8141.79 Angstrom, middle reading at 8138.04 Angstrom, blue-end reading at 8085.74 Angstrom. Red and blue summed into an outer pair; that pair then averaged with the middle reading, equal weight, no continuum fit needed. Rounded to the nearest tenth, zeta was 78.9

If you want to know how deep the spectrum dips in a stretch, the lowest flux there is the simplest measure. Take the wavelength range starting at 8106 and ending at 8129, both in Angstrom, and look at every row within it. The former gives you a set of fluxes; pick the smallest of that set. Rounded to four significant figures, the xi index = 51.06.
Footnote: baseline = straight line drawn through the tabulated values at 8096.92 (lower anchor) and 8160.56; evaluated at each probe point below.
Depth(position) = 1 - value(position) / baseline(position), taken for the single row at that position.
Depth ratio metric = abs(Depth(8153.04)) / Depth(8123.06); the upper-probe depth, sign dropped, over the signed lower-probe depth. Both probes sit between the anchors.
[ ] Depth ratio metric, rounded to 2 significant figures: 3.0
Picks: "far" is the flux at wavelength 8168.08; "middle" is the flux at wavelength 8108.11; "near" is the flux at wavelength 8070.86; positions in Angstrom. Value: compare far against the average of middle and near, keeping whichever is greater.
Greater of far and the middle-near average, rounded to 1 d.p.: 51.2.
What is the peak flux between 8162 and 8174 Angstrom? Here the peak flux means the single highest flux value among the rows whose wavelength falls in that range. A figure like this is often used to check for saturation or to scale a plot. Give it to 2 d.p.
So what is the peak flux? 52.59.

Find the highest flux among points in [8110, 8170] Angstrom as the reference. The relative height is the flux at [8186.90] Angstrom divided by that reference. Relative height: 0.952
